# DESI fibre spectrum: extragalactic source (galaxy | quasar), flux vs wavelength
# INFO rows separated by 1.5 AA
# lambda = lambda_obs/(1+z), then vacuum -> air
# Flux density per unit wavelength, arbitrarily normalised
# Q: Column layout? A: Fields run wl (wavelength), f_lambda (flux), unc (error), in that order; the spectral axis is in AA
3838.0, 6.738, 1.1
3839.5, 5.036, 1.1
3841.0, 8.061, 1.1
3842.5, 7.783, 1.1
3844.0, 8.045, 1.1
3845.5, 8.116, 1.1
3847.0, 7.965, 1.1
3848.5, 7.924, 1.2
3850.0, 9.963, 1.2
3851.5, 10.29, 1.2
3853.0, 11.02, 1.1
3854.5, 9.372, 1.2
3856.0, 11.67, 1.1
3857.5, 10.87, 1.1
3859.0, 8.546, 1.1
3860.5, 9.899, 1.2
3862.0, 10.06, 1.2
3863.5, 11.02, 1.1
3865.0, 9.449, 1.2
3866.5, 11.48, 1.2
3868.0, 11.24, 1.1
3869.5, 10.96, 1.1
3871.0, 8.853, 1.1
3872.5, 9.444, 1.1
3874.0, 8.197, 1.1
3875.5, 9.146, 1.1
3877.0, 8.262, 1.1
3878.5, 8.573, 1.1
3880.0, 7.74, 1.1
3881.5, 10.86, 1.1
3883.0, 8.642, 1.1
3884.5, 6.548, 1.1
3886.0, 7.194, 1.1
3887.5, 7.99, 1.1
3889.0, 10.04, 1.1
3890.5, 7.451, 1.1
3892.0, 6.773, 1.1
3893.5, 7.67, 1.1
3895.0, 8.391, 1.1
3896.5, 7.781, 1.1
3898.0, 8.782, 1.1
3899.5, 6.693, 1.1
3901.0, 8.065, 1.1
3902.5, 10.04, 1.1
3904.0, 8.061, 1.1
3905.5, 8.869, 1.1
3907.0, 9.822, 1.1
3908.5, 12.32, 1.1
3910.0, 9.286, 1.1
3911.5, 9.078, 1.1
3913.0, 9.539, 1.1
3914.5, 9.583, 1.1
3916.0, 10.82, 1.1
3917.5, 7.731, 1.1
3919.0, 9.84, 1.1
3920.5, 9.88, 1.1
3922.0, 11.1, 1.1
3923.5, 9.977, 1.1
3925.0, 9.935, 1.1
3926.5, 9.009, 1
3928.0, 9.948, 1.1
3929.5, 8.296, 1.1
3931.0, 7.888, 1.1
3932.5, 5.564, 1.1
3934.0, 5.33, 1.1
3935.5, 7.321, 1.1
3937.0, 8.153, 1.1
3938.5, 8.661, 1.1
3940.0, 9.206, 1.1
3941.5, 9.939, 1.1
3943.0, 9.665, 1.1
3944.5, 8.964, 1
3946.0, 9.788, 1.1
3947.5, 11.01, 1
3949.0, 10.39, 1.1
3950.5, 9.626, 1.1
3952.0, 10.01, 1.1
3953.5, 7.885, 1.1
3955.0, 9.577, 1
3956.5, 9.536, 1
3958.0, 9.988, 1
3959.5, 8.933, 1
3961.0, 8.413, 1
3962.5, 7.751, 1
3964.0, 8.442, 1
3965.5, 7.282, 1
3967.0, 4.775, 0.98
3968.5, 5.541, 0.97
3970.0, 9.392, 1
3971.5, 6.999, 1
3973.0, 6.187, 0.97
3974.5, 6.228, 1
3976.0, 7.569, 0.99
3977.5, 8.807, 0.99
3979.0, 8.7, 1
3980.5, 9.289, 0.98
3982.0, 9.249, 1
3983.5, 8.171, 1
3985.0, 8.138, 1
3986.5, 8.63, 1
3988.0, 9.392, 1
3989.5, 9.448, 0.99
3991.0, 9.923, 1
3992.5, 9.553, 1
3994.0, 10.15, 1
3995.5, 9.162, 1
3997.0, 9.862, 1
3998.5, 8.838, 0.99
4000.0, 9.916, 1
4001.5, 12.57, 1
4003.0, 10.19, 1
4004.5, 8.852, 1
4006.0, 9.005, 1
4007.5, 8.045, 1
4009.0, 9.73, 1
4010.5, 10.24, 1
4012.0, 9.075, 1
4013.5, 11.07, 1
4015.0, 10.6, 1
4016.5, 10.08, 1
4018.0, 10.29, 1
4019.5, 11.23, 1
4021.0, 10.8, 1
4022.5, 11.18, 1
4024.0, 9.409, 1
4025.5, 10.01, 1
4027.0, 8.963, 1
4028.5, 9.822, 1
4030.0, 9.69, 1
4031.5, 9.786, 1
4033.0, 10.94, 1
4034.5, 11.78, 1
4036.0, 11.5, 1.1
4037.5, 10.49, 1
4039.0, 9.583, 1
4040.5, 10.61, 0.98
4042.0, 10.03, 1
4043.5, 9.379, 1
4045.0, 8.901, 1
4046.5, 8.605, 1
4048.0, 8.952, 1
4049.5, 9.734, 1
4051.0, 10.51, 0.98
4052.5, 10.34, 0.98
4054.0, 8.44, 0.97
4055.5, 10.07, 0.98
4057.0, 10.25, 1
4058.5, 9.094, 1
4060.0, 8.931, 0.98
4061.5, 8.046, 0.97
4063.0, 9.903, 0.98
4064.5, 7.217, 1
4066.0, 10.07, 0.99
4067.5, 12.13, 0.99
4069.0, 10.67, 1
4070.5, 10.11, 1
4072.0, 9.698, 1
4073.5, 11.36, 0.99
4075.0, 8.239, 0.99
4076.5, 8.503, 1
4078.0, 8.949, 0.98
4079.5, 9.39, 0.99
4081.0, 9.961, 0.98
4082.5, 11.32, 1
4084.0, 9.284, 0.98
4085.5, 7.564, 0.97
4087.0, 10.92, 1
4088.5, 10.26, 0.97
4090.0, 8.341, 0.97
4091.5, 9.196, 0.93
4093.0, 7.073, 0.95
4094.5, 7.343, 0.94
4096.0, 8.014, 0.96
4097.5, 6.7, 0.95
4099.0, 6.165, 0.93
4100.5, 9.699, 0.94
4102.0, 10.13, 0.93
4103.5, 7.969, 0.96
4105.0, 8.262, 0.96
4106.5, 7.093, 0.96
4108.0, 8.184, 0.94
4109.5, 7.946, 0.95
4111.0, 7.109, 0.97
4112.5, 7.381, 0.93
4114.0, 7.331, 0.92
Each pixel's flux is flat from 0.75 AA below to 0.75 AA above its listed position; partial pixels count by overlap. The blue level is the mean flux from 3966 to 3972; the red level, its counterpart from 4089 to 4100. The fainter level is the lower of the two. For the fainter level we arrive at 6.7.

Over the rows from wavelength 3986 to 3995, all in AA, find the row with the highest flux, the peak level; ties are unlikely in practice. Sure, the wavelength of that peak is 3994.0 AA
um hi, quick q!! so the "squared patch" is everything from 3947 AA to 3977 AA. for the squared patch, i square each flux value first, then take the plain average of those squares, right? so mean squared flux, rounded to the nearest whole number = 71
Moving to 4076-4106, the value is 78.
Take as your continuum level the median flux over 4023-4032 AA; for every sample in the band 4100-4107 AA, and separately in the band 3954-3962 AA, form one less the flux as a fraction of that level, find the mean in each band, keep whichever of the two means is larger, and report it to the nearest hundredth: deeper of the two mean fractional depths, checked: 0.11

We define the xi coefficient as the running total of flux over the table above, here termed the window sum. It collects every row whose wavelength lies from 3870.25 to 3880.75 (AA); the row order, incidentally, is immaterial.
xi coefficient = 60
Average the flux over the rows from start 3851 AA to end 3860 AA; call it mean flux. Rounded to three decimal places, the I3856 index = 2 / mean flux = 0.194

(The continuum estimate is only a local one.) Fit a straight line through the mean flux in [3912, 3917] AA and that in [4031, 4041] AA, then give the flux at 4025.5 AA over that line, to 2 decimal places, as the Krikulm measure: 0.94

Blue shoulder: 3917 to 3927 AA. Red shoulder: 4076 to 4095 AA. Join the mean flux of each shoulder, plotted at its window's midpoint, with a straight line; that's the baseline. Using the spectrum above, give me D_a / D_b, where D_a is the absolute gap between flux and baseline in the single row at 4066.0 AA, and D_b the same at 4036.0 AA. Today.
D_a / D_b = 0.4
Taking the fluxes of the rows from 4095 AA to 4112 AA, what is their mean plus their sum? 95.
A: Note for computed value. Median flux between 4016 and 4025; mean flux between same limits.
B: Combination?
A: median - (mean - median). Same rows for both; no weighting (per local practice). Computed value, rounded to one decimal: 10.6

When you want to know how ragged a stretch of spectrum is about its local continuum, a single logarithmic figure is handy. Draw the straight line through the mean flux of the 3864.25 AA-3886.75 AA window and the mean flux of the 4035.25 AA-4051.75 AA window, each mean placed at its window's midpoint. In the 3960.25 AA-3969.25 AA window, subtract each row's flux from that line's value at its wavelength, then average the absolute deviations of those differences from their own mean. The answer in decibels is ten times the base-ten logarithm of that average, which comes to 1.0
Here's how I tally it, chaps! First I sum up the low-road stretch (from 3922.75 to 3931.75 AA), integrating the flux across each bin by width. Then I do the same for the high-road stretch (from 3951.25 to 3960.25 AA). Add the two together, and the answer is 166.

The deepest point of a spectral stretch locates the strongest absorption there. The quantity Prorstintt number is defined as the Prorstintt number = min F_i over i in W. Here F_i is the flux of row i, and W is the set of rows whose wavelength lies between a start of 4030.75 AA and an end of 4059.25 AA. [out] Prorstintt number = 8.44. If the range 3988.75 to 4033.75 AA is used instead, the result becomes 8.045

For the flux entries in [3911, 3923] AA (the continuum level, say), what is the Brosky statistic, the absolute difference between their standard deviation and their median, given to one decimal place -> 8.7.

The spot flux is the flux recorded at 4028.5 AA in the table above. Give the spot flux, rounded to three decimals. 9.822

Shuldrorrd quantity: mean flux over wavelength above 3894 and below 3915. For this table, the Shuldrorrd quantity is 9.0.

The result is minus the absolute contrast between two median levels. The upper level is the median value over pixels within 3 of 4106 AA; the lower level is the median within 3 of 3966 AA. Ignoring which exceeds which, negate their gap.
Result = -1.7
